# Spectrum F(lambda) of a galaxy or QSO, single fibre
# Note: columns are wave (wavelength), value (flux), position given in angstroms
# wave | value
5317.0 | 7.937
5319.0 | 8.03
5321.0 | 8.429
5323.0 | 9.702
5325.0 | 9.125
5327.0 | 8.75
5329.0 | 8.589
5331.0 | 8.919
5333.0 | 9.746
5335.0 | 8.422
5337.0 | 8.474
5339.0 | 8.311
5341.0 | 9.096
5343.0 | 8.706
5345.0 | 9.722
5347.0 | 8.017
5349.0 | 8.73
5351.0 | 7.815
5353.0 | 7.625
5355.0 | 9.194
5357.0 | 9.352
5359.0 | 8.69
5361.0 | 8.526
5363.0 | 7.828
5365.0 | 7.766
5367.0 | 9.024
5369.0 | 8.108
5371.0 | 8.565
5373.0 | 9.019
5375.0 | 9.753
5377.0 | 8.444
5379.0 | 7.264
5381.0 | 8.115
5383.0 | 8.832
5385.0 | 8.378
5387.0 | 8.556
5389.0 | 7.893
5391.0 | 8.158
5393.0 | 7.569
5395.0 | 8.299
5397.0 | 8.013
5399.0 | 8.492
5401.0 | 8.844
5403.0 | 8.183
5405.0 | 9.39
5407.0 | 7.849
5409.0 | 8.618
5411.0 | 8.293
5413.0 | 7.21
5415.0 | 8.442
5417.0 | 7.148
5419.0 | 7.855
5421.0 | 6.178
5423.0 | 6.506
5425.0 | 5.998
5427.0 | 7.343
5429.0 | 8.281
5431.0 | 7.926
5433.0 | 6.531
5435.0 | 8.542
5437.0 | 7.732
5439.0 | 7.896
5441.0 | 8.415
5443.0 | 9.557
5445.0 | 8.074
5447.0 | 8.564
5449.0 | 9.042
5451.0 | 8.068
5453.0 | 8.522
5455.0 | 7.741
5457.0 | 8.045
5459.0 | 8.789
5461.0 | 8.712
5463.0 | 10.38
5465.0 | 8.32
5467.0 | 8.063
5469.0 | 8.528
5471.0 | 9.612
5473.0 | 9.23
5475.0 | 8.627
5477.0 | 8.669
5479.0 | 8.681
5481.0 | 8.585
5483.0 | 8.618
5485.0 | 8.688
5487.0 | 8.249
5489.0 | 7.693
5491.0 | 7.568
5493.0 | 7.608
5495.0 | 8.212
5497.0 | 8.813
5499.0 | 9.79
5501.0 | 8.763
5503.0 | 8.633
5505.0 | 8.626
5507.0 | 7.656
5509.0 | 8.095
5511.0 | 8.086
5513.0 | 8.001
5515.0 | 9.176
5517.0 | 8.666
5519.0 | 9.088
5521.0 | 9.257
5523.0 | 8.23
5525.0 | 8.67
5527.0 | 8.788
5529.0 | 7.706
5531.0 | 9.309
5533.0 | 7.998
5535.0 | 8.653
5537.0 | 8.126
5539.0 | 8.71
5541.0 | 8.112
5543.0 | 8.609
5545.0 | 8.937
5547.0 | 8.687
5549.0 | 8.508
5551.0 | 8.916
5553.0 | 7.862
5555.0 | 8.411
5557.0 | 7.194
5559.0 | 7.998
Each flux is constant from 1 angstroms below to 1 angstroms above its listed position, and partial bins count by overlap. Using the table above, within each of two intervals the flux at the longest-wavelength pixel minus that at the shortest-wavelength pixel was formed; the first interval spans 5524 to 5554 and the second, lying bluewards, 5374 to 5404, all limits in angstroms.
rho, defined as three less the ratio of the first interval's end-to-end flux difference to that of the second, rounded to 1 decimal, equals 2.5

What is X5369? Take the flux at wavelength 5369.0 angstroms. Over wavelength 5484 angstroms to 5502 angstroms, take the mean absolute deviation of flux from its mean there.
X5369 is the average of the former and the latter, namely 4.34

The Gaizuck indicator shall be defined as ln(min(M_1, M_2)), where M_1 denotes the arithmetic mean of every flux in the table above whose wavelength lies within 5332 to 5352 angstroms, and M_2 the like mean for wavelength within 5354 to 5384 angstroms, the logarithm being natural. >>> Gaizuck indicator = 2.15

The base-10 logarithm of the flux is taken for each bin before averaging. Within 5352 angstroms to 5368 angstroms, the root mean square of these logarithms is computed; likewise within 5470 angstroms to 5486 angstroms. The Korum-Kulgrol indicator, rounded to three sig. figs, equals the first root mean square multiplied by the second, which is 0.879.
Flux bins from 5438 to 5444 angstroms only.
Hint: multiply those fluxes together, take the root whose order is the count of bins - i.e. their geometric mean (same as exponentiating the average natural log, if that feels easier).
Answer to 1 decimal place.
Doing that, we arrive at 8.6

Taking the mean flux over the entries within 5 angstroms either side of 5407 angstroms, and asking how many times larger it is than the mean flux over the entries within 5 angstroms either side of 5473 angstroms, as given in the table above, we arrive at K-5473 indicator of 0.95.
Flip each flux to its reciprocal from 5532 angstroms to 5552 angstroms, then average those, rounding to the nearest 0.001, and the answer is 0.117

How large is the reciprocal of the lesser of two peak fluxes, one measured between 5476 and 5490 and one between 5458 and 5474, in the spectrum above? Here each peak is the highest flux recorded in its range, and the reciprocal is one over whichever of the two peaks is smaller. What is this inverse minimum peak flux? 0.115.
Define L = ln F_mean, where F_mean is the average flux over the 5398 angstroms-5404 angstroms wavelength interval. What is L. 2.14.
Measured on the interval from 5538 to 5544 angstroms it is 2.14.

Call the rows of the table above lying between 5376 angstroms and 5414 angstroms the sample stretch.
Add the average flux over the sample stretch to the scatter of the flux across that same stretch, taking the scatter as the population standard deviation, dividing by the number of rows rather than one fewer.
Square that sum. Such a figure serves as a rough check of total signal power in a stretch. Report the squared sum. 76.7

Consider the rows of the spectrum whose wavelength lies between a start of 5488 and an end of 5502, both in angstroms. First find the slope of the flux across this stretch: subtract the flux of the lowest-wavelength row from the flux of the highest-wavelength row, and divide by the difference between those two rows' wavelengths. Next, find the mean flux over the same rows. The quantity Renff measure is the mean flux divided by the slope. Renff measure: 94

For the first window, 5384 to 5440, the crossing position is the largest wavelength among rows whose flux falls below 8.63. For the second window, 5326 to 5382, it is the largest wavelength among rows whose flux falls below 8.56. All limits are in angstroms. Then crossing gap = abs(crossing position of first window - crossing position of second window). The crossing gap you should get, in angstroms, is 58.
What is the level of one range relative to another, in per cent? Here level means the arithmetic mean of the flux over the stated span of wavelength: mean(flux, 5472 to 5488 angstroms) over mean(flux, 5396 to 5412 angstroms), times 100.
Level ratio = 102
